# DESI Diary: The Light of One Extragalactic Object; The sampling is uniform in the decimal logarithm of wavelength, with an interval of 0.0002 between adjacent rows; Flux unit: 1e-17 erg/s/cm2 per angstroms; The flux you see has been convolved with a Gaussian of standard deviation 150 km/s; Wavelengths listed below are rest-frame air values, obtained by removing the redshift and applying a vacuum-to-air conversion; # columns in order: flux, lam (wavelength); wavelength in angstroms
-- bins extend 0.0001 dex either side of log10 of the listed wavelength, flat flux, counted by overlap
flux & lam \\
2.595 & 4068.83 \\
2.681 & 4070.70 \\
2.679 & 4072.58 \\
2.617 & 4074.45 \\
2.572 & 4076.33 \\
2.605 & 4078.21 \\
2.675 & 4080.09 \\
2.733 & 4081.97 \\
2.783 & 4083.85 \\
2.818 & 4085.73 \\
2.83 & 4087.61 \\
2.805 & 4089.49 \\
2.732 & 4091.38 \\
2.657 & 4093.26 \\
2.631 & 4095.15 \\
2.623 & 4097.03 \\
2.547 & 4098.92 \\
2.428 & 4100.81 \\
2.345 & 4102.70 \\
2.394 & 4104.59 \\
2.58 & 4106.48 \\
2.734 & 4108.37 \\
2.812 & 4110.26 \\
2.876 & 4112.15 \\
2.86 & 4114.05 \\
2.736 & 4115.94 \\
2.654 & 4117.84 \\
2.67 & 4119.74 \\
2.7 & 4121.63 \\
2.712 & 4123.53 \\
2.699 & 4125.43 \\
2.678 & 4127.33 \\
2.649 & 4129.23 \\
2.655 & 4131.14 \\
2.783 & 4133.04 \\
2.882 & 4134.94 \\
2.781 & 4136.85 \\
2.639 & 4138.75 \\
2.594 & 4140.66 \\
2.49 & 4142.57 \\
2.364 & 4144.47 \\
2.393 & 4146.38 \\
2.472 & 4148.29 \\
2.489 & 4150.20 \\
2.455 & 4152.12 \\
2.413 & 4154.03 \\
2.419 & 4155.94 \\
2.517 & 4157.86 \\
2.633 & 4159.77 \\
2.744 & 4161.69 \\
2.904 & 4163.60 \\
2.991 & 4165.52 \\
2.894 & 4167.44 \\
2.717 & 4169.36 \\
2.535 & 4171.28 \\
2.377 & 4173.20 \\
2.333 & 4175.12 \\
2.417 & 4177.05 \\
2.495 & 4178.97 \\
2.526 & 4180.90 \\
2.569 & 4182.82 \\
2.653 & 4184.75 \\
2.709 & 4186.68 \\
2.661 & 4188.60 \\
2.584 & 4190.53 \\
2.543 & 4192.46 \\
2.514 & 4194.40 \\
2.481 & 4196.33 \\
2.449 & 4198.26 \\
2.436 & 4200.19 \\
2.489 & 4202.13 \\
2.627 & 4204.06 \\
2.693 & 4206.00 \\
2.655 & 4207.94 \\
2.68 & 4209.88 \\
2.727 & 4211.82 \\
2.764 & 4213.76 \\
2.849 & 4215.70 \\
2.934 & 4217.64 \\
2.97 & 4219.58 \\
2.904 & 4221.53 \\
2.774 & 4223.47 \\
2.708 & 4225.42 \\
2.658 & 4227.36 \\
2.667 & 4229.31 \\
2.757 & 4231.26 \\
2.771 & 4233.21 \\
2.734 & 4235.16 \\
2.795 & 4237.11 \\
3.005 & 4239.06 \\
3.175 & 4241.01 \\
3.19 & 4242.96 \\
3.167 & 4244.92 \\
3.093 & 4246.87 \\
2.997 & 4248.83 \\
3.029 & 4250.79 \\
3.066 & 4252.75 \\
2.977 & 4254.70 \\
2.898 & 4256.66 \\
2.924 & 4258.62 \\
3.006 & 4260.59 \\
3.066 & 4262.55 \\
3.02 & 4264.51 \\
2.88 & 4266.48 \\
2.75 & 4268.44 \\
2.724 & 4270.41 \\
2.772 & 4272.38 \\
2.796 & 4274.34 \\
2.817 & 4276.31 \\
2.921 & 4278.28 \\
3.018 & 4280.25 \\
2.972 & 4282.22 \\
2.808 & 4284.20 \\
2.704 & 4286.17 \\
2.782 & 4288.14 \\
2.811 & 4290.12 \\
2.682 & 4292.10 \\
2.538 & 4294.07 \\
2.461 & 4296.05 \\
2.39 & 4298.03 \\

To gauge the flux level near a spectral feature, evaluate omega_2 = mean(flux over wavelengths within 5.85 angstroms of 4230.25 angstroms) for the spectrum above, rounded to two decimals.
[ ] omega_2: 2.72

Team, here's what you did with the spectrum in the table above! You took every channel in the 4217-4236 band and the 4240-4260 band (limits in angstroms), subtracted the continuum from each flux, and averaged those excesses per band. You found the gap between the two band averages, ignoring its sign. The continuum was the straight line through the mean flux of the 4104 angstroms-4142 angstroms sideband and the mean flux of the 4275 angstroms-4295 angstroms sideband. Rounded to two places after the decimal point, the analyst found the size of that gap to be 0.25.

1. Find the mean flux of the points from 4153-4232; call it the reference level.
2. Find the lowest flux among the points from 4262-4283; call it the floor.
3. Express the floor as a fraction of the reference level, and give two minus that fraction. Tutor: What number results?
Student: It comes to 0.97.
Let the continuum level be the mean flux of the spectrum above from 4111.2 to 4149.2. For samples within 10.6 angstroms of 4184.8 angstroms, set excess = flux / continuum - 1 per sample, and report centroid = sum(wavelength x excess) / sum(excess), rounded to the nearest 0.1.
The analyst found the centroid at 4181.7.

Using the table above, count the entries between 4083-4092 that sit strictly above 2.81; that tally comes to 2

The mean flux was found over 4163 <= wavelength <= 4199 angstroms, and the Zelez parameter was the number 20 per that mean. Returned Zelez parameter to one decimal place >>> 7.7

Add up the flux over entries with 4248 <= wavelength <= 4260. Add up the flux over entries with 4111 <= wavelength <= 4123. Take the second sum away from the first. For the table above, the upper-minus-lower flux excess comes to 1.4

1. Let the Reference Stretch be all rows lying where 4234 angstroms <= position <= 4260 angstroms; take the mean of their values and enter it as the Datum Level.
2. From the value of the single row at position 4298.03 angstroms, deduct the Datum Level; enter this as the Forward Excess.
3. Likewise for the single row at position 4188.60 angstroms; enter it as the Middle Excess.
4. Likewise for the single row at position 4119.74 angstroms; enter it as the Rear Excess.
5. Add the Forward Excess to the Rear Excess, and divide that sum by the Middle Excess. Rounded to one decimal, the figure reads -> 2.8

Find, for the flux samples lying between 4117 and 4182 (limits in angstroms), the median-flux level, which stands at 2.64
